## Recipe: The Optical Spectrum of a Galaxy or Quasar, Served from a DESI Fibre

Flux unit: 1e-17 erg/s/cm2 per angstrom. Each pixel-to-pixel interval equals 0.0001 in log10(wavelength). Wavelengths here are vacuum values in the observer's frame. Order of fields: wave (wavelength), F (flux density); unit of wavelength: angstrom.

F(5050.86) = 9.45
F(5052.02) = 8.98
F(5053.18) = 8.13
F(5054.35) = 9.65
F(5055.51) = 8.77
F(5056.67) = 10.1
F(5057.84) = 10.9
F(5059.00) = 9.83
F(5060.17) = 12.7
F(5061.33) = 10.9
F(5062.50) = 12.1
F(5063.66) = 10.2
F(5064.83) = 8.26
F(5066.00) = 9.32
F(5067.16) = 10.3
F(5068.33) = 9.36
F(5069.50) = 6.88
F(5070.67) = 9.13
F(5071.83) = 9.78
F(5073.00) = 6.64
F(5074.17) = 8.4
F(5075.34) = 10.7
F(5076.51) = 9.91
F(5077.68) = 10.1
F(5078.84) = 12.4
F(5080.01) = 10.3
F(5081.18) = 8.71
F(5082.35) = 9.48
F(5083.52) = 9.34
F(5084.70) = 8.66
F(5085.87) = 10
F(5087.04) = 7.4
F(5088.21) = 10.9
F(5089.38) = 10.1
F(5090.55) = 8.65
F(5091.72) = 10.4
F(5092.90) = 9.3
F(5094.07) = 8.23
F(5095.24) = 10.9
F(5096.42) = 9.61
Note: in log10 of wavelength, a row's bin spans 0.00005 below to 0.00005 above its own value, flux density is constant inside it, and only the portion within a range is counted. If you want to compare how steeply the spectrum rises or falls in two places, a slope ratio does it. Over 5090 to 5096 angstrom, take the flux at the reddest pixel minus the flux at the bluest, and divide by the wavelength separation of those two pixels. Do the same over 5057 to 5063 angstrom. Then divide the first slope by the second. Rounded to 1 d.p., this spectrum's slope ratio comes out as 1.9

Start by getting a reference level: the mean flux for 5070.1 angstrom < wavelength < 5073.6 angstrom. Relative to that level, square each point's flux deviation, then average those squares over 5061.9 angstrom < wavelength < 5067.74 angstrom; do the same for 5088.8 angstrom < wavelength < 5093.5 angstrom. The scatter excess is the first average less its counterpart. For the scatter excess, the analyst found 2.2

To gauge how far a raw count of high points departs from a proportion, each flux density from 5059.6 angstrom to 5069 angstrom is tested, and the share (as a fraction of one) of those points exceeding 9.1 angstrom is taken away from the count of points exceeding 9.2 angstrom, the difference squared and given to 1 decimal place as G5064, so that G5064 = 37.5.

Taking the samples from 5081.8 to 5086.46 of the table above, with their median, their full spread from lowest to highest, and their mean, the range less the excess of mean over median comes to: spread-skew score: 1.4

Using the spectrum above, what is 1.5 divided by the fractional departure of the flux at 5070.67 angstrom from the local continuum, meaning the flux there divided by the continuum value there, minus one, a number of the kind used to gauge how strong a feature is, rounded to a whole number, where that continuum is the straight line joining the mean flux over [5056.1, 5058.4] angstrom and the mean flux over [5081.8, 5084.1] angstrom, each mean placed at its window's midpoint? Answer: -19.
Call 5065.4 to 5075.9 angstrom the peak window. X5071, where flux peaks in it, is 5075.34 angstrom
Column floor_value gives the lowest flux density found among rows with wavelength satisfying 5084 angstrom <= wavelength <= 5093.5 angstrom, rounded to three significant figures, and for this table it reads 7.40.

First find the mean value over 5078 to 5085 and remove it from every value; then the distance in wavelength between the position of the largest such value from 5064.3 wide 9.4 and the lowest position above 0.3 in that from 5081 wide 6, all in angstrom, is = 18.7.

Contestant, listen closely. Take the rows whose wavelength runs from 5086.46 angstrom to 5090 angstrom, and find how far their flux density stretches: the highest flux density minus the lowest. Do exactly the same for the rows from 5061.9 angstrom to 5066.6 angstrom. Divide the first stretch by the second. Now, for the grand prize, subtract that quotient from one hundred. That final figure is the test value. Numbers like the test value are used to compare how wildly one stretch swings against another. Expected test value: 99.1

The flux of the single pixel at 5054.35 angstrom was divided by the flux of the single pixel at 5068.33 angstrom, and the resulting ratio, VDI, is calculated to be 1.03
